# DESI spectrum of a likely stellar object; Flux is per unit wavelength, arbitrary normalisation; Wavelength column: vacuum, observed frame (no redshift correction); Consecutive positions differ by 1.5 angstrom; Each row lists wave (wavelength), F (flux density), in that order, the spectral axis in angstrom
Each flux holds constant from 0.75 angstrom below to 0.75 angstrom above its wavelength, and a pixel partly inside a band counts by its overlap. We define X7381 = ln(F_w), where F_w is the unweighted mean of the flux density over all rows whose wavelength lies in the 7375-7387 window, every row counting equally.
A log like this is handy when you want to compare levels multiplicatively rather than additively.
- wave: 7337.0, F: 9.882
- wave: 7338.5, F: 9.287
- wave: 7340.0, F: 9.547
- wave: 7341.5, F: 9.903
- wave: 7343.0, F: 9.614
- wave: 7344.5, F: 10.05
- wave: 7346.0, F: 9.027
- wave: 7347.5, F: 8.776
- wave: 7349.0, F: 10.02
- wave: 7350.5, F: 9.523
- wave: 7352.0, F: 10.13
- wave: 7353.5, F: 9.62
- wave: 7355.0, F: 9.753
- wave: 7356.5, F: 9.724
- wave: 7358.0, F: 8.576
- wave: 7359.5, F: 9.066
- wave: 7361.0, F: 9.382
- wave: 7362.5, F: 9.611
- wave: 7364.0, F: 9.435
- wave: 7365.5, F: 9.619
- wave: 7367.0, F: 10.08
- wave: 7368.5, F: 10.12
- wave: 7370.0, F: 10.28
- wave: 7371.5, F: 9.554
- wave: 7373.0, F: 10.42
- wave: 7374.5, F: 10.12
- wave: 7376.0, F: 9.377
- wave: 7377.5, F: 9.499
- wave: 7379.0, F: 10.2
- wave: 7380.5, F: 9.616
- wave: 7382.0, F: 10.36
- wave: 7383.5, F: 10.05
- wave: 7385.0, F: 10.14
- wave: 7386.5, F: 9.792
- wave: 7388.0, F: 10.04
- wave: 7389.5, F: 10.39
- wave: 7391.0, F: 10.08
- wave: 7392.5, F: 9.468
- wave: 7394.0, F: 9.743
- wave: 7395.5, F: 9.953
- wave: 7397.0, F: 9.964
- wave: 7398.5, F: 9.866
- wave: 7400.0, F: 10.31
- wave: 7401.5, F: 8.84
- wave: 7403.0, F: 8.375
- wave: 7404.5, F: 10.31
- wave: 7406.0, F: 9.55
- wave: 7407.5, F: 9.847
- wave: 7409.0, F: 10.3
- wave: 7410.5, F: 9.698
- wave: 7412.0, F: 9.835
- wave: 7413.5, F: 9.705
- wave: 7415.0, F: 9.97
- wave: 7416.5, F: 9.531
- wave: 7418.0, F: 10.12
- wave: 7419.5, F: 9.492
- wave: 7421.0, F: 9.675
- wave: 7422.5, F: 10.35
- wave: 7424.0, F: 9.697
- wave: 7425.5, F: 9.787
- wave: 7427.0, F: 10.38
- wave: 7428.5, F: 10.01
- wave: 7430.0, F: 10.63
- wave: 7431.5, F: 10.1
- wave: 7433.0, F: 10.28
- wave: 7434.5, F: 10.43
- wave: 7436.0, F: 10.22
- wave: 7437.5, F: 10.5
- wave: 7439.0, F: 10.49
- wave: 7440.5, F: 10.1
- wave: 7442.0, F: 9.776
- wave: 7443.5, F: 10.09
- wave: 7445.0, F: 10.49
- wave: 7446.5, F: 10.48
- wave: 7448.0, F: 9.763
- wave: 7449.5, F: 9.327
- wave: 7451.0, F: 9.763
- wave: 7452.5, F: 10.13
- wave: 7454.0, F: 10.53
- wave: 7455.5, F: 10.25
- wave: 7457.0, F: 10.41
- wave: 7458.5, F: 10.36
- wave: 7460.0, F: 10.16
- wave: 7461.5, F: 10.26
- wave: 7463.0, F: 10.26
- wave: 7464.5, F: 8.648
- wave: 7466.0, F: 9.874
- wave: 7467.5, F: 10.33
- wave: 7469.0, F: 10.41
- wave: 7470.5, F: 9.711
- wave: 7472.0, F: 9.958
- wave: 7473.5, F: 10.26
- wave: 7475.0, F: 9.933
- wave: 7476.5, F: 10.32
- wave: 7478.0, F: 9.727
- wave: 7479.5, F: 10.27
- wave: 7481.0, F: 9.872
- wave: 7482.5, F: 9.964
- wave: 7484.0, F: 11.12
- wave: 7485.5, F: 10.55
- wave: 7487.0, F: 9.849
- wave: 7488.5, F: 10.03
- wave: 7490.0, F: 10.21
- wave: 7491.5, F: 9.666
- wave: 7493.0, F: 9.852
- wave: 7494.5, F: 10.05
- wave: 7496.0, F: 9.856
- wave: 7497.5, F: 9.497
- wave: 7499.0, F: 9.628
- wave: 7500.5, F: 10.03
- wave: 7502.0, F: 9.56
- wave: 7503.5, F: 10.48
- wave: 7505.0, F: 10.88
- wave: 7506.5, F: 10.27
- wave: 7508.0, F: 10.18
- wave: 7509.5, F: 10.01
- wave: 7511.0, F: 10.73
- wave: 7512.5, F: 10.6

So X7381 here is 2.29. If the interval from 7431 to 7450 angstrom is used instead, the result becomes 2.32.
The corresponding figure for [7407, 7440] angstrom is 2.31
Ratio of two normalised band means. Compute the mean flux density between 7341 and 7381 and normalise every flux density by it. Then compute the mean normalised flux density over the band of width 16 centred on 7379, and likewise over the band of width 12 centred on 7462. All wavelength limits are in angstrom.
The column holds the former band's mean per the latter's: 0.99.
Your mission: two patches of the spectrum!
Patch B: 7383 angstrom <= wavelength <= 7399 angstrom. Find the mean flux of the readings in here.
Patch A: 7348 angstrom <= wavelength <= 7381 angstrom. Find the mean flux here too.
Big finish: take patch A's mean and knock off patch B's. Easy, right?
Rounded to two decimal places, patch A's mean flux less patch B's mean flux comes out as -0.24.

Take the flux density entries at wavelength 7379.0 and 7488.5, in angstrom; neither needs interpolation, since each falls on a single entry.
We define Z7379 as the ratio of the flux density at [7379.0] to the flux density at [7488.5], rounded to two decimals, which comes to 1.02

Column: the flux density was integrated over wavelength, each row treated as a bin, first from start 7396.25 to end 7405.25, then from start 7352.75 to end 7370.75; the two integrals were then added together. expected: 259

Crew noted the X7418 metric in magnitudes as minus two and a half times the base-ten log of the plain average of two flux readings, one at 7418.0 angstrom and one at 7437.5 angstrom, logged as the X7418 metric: -2.53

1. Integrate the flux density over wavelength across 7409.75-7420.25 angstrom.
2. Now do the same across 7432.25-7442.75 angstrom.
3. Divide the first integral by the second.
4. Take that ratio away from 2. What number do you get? 1.05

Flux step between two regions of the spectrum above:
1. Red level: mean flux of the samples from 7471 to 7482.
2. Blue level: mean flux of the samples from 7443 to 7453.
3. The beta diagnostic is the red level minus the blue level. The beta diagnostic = 0.04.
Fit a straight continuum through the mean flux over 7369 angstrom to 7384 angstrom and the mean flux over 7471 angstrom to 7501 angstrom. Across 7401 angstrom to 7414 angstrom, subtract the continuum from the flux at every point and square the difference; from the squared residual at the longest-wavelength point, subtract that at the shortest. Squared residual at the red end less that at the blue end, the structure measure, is -1.2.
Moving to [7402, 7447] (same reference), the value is -2.3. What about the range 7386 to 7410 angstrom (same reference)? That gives 0.1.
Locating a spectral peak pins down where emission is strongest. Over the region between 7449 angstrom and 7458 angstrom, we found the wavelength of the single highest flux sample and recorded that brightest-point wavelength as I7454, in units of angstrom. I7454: 7454.0 angstrom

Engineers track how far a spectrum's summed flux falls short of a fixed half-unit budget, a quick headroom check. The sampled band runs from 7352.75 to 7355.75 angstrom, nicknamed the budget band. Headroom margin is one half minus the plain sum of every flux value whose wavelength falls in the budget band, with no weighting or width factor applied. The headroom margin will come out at -18.9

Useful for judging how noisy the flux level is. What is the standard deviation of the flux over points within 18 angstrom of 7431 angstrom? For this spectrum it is 0.34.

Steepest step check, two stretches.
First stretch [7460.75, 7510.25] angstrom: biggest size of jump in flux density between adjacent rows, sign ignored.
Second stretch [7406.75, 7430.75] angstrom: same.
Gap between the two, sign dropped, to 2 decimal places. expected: 0.94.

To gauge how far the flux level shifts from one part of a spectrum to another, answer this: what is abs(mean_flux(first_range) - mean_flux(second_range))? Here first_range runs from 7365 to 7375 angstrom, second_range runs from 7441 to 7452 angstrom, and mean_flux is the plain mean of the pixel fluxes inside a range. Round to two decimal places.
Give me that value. 0.07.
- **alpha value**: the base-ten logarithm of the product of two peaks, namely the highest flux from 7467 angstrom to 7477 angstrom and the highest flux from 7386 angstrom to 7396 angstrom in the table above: 2.03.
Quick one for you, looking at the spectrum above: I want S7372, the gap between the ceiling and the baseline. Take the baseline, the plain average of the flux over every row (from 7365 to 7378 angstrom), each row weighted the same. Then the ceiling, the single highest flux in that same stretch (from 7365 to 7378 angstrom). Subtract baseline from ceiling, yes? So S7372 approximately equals 0.5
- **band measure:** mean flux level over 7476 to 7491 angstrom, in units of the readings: 10.2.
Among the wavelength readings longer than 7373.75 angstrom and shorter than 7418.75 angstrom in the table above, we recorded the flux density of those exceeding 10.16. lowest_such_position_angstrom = 7379.0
